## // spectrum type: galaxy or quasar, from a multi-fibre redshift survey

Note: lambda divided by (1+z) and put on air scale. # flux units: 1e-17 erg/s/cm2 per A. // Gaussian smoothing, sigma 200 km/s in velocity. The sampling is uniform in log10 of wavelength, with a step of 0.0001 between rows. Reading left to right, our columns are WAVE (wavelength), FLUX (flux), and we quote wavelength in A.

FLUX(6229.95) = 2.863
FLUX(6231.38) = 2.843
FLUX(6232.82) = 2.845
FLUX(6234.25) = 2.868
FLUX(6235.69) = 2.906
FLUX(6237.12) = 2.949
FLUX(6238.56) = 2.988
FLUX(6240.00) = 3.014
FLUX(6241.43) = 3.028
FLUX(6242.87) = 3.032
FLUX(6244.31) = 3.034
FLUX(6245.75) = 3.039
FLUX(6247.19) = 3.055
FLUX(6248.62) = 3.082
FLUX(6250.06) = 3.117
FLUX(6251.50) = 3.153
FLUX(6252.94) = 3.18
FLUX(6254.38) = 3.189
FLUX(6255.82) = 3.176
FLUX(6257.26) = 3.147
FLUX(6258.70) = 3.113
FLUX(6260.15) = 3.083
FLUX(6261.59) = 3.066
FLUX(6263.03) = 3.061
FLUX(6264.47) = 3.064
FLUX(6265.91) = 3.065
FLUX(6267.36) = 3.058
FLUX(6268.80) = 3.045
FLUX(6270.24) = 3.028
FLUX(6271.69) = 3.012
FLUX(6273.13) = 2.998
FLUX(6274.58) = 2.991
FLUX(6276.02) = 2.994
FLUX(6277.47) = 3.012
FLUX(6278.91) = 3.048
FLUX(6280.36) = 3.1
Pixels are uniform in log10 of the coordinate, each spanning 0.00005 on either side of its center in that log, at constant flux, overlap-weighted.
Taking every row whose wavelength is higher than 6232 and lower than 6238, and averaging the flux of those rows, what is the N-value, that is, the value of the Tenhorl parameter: 2.89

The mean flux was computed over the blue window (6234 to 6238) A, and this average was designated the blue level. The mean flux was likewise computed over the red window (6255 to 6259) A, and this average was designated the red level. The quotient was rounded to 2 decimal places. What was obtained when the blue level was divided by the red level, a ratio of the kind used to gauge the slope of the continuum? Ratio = 0.92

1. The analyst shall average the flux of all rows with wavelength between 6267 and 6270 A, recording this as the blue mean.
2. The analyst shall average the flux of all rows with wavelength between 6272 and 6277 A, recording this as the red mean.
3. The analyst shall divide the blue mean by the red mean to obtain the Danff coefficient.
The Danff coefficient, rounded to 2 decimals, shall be 1.02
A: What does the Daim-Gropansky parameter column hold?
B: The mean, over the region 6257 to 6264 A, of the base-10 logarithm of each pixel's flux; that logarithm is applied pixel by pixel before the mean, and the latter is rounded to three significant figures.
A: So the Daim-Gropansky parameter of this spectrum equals 0.490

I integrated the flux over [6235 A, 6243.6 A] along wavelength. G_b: 25.7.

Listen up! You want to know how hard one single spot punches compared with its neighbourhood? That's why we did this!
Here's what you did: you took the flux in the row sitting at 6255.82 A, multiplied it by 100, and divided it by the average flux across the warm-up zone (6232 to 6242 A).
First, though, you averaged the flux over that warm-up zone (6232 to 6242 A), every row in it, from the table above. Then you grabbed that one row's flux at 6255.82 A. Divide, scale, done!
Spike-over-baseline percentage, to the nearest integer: 108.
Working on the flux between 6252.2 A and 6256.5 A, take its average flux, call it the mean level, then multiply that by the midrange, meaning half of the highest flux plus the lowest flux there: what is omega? 10.1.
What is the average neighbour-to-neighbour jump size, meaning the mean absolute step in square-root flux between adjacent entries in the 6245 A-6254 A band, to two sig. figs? 0.0080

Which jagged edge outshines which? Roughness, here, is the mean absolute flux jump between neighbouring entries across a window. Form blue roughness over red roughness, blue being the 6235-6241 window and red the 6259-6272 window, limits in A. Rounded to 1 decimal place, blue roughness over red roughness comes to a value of 3.6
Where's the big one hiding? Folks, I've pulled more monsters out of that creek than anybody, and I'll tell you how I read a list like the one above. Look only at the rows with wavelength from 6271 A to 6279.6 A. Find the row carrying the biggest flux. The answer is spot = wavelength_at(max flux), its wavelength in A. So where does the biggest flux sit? 6278.91 A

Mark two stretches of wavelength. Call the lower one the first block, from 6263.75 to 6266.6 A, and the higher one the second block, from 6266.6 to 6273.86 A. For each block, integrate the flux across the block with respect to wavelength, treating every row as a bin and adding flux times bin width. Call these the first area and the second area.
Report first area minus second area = -13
